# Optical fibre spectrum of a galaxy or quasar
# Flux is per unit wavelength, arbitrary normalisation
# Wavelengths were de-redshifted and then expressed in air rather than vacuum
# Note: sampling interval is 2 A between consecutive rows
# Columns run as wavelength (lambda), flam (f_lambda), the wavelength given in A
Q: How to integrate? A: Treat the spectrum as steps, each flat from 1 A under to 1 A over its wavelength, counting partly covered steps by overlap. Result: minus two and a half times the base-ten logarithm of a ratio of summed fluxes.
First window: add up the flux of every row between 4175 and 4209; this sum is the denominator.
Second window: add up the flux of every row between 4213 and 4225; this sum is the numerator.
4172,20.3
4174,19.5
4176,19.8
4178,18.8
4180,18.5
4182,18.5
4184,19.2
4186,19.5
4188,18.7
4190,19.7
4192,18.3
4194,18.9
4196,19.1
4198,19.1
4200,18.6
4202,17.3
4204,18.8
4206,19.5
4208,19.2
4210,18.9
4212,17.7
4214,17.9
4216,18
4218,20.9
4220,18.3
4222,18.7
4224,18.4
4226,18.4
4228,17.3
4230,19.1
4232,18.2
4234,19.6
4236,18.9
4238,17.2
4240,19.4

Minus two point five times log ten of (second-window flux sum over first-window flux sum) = 1.14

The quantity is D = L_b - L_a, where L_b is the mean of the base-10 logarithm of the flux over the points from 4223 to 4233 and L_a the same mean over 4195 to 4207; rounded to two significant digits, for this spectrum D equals -0.011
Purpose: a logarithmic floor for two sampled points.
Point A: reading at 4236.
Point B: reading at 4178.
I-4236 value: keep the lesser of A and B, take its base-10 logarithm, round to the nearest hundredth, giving 1.27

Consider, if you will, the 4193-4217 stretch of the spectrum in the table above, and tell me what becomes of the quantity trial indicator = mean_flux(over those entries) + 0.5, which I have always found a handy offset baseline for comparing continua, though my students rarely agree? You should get 19.1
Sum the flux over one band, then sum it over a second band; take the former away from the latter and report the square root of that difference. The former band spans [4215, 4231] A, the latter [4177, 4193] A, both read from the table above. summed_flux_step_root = 1.45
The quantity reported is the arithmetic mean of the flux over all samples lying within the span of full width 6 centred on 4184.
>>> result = 19.1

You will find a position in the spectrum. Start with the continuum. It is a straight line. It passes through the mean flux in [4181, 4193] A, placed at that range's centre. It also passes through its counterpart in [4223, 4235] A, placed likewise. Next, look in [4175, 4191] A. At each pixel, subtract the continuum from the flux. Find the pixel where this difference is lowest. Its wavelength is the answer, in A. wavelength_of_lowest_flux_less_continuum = 4180 A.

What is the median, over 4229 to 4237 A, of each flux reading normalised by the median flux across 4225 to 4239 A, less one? 0.033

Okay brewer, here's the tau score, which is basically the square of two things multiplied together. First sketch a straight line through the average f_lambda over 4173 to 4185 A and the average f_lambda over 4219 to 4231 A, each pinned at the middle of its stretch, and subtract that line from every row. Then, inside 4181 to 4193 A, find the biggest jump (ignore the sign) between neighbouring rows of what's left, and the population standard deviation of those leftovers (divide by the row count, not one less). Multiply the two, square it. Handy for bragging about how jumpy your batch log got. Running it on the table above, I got 0.5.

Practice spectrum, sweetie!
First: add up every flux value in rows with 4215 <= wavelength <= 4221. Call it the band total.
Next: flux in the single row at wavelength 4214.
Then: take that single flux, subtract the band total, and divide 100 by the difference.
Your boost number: -2.54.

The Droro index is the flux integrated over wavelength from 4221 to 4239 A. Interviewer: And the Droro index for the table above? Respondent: 332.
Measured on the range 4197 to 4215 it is 334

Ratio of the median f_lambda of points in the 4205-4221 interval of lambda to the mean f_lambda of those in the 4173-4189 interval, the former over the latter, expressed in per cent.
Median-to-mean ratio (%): 97.6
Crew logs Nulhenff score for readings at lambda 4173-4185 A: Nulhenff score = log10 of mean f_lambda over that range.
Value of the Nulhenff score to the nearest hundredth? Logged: 1.28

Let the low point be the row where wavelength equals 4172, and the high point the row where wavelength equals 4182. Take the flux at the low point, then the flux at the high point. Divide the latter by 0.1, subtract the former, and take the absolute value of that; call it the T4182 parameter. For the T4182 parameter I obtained 165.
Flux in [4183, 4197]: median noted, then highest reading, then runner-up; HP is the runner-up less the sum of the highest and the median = -19.3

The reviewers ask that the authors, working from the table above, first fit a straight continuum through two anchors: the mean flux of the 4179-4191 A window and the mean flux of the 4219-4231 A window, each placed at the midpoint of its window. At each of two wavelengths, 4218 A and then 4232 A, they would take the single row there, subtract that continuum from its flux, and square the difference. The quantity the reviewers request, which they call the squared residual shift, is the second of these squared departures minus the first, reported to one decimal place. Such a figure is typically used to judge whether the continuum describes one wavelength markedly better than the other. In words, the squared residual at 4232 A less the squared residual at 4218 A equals -5.9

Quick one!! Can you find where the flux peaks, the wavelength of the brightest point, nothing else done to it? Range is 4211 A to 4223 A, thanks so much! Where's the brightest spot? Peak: 4218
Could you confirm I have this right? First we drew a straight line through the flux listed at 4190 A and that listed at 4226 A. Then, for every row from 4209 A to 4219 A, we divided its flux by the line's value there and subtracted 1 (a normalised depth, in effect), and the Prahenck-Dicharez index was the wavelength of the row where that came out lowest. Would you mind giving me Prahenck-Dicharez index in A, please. 4212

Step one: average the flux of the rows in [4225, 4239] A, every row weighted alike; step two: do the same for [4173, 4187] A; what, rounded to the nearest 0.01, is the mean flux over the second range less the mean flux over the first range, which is 0.73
